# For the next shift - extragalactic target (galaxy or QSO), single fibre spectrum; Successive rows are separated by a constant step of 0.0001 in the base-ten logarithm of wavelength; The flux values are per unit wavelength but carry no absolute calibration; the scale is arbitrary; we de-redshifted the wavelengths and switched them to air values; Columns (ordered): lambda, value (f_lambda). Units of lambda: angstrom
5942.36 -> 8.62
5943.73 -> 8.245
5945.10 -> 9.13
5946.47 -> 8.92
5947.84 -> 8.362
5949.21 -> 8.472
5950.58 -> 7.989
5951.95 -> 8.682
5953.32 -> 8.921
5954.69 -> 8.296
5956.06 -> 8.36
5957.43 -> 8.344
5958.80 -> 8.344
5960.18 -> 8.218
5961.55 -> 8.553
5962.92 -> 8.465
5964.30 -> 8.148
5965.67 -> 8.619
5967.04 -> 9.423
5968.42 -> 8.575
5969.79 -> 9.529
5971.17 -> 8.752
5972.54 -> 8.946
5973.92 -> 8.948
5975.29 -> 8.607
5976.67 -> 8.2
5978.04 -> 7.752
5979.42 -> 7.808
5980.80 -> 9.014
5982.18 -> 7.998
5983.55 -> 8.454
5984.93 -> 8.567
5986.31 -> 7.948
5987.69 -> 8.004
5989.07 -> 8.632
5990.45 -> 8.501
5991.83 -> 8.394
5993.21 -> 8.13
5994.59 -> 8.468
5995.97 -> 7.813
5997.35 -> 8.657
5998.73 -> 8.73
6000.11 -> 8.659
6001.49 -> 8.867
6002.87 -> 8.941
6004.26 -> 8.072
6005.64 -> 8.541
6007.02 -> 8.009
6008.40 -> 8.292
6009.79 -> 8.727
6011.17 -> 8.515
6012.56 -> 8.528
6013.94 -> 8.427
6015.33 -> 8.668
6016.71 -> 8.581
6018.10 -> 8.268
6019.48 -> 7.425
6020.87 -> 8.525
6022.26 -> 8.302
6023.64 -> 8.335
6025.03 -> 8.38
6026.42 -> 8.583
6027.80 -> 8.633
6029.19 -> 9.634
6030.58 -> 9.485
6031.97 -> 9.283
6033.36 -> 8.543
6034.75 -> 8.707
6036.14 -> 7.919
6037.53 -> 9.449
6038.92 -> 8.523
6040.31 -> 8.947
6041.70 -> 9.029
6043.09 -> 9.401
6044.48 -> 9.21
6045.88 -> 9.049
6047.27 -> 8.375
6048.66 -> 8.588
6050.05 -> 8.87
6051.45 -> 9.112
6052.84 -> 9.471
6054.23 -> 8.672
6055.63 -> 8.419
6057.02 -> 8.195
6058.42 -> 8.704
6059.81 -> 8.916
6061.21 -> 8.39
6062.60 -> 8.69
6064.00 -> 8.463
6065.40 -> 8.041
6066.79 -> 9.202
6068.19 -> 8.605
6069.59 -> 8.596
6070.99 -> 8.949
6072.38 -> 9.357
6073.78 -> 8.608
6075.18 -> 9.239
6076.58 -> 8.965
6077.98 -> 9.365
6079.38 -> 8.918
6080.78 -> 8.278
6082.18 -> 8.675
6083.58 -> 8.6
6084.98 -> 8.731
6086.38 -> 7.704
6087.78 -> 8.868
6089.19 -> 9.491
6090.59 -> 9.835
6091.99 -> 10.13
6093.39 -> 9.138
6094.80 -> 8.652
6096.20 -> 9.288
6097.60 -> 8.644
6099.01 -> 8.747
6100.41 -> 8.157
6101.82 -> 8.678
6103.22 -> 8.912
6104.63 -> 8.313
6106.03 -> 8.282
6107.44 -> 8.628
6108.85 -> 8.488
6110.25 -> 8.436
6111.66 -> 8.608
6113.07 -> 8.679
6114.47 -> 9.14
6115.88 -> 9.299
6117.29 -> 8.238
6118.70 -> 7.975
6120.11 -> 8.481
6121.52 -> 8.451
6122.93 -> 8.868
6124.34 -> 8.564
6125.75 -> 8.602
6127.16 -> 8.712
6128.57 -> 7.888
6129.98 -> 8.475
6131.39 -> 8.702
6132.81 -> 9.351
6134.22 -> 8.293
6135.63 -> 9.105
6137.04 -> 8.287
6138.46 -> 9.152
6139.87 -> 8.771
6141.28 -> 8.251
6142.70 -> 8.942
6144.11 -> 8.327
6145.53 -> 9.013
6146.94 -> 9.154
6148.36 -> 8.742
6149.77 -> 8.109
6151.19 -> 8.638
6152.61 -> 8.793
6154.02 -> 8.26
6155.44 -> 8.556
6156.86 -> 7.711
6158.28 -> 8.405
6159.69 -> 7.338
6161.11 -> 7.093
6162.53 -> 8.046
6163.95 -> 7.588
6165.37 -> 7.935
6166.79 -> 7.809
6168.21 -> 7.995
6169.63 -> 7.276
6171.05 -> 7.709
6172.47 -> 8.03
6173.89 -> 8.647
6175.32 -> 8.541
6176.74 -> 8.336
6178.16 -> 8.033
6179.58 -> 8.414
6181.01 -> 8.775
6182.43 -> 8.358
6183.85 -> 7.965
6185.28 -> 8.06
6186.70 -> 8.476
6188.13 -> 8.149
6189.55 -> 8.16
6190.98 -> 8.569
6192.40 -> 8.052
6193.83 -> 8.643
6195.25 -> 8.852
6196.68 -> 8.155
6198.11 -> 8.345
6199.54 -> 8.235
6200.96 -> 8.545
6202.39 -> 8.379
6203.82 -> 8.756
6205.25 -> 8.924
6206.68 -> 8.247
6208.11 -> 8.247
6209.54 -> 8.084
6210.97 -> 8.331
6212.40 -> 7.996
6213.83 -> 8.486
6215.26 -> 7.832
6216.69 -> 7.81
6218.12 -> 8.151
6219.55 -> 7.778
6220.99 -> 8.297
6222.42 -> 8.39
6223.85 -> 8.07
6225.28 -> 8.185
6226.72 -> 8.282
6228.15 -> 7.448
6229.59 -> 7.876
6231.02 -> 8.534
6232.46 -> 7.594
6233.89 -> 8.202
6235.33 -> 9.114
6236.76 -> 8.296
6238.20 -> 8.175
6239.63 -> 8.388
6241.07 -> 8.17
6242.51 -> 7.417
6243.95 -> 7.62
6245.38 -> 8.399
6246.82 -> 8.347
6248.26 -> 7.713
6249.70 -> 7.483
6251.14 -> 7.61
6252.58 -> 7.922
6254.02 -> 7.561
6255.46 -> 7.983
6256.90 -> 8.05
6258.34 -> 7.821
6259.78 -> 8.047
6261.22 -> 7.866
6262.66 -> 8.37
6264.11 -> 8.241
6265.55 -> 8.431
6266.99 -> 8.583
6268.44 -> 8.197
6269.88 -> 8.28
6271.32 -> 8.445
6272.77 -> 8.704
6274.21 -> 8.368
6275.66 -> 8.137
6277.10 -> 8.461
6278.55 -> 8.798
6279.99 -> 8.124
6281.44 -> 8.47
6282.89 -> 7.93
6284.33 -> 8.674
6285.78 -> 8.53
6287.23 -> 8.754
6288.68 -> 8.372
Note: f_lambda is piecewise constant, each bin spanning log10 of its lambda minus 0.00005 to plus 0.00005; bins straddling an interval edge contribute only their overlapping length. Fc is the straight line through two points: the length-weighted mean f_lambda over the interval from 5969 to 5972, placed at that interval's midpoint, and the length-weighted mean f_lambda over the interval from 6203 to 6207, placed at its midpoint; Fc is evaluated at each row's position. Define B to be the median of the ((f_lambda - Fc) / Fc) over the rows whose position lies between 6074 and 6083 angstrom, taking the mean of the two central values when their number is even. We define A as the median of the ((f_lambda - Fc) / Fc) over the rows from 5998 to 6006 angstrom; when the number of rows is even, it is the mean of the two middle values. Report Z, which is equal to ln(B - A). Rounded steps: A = -0.04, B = 0.003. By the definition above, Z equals -3.12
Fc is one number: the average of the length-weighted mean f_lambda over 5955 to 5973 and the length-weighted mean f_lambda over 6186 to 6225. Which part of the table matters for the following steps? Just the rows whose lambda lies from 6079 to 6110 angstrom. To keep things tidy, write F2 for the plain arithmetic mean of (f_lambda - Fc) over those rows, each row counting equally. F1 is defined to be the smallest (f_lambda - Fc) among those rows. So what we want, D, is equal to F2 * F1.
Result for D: -0.24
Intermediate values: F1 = -0.76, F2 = 0.32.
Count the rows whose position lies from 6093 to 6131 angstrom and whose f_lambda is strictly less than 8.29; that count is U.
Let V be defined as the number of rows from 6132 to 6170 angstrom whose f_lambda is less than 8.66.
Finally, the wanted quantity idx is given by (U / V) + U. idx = 5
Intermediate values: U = 5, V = 18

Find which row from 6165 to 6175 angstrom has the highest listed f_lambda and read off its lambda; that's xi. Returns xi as 6173.89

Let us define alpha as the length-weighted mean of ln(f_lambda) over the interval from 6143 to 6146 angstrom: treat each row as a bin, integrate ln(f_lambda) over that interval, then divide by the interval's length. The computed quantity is 2.16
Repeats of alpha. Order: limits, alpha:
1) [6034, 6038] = 2.15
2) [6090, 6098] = 2.23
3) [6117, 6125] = 2.13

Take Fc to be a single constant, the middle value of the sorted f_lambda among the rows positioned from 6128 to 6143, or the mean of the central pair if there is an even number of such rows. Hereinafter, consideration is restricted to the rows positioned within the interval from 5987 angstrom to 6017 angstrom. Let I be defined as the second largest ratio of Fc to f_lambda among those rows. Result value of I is 1.09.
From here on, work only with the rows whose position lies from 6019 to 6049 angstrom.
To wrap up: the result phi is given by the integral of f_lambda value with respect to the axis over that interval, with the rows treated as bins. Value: 263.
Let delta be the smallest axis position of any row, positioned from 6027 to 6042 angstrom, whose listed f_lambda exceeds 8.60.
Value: 6027.80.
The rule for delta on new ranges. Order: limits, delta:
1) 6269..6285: 6272.77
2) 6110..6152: 6111.66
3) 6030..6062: 6030.58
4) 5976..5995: 5980.80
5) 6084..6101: 6084.98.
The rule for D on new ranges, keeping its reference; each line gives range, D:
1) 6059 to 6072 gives -0.08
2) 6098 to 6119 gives -0.05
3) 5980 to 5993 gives 0.04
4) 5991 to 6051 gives -0.16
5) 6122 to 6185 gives 0.15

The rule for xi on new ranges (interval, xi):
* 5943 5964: 5945.10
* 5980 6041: 6029.19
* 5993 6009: 6002.87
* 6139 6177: 6146.94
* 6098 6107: 6103.22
